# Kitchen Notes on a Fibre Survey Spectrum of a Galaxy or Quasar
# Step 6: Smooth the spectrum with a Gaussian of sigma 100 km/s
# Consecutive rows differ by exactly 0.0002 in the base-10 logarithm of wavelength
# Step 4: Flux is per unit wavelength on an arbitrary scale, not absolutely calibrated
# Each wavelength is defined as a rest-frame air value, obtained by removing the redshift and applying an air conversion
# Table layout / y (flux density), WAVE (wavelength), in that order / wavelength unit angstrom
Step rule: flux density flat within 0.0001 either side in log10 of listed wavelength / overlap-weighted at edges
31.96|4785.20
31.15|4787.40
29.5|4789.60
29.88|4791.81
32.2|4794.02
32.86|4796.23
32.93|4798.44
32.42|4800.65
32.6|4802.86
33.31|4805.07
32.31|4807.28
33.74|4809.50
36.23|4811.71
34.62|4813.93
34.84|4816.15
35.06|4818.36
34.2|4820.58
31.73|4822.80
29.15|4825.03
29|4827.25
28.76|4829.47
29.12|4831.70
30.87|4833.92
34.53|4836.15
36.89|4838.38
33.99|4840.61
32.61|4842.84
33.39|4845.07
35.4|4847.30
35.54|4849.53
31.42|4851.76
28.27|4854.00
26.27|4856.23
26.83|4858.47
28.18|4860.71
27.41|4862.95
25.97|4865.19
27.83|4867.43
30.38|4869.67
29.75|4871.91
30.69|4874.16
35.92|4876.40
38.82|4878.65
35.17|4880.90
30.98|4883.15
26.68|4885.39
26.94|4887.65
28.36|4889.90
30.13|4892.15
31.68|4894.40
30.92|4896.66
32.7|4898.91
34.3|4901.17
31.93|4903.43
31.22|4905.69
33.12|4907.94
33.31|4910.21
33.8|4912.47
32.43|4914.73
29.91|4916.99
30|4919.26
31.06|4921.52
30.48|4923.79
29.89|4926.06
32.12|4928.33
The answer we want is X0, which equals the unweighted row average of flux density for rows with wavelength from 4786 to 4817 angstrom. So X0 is 32.8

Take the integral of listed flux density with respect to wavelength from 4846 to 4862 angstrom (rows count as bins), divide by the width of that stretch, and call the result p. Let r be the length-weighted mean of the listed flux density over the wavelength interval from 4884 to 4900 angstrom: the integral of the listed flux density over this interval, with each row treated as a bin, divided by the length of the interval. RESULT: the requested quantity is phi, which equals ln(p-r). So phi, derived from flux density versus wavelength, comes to -0.48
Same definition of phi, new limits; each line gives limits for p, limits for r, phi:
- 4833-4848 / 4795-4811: -0.03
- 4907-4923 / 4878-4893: 0.11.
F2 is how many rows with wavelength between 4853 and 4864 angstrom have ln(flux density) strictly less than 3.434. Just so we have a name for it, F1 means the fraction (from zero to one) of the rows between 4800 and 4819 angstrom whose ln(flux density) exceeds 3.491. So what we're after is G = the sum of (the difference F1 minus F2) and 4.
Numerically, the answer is -0.3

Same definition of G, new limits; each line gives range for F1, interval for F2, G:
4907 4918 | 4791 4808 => 3.6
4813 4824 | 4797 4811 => 4.8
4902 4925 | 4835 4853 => 4.3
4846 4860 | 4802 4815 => 4.3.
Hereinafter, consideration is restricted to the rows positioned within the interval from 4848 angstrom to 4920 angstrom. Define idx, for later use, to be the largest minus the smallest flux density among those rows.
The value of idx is 13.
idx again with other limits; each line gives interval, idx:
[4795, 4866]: 11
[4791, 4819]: 6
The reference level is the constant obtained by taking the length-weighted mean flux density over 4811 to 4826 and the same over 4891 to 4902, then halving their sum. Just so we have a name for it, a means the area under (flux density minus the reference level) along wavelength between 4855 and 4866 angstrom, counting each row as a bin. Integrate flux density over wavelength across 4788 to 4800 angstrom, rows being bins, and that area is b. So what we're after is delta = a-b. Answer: -442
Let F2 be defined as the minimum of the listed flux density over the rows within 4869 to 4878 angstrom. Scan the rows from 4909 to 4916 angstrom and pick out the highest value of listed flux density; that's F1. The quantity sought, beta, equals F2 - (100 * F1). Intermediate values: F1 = 33.8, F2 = 29.75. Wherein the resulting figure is -3350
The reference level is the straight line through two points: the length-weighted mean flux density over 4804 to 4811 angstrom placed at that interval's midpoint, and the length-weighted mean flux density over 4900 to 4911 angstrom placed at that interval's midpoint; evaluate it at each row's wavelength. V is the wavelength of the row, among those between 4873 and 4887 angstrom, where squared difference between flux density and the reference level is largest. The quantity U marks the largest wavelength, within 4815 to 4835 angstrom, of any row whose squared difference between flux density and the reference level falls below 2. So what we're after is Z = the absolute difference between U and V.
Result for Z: 64.8 angstrom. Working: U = 4820.58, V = 4885.39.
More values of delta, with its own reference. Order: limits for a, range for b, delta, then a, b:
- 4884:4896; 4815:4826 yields -410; -46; 363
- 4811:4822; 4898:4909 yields -336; 23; 359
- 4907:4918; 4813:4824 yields -377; -3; 374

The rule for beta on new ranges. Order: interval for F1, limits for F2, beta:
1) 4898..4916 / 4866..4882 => -3402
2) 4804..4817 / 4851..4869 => -3597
